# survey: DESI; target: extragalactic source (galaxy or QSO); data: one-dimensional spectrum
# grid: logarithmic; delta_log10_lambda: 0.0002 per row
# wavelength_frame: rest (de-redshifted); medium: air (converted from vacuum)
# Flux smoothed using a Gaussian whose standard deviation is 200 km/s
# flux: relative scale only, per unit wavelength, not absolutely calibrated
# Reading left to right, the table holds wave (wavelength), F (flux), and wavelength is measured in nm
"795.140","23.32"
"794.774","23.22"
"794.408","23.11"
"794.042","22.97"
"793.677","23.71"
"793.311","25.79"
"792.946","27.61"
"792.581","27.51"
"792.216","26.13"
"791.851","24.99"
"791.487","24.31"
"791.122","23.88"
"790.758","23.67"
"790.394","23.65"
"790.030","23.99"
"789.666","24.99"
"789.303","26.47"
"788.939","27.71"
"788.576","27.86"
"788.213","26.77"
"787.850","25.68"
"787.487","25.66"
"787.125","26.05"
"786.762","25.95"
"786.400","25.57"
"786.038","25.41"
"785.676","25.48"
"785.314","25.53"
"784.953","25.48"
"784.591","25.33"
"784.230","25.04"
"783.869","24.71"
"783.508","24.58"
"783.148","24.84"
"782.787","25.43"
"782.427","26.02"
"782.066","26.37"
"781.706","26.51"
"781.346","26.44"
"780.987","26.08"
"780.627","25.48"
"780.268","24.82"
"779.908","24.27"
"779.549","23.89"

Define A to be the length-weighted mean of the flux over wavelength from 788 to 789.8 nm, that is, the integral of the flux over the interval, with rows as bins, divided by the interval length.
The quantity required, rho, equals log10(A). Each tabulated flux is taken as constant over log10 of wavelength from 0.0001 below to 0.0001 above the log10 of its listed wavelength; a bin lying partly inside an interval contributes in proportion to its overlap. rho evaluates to 1.428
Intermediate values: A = 26.8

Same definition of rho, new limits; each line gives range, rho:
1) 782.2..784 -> 1.401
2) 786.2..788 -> 1.411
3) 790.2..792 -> 1.382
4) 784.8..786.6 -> 1.407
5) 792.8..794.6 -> 1.390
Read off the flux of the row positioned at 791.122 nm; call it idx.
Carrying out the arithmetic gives 23.88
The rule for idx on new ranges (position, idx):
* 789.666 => 24.99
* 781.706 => 26.51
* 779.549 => 23.89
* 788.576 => 27.86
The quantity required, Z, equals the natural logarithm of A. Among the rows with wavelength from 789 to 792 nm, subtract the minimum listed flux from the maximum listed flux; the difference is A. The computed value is 1.0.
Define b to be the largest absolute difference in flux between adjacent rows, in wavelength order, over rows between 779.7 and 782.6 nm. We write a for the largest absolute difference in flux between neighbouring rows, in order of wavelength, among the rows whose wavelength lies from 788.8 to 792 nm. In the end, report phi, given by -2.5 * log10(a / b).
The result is -0.9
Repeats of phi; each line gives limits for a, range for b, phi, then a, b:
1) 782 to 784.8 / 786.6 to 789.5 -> 0.8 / 0.6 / 1.24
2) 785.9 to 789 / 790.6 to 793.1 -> 0.3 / 1.1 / 1.38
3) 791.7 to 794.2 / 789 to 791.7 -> -0.4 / 2.1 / 1.48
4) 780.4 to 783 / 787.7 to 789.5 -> 0.8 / 0.6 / 1.24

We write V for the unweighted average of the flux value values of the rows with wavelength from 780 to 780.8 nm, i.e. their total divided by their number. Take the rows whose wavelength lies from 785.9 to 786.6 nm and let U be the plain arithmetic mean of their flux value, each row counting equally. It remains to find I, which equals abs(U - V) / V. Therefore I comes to 0.014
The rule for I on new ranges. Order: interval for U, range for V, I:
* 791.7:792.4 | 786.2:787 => 0.008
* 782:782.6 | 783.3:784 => 0.063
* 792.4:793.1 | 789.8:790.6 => 0.157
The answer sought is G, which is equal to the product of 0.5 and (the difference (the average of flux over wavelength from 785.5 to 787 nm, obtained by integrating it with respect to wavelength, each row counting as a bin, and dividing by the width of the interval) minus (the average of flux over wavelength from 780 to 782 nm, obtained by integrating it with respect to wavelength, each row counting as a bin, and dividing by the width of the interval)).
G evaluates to -0.1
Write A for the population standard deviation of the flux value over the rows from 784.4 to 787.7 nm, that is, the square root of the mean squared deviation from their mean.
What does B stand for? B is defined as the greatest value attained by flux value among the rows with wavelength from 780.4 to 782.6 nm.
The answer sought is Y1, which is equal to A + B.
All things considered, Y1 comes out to 26.7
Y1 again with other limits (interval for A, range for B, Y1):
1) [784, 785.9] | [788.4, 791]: 28.0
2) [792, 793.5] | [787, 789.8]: 28.7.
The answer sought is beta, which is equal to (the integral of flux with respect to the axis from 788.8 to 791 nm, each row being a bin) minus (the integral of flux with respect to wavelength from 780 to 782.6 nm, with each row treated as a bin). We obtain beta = -12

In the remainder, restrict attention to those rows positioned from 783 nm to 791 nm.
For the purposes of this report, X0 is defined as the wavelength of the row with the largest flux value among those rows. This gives 788.576 nm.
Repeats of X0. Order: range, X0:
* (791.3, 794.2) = 792.946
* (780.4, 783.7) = 781.706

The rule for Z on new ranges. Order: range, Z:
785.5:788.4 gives 0.3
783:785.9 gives -0.1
